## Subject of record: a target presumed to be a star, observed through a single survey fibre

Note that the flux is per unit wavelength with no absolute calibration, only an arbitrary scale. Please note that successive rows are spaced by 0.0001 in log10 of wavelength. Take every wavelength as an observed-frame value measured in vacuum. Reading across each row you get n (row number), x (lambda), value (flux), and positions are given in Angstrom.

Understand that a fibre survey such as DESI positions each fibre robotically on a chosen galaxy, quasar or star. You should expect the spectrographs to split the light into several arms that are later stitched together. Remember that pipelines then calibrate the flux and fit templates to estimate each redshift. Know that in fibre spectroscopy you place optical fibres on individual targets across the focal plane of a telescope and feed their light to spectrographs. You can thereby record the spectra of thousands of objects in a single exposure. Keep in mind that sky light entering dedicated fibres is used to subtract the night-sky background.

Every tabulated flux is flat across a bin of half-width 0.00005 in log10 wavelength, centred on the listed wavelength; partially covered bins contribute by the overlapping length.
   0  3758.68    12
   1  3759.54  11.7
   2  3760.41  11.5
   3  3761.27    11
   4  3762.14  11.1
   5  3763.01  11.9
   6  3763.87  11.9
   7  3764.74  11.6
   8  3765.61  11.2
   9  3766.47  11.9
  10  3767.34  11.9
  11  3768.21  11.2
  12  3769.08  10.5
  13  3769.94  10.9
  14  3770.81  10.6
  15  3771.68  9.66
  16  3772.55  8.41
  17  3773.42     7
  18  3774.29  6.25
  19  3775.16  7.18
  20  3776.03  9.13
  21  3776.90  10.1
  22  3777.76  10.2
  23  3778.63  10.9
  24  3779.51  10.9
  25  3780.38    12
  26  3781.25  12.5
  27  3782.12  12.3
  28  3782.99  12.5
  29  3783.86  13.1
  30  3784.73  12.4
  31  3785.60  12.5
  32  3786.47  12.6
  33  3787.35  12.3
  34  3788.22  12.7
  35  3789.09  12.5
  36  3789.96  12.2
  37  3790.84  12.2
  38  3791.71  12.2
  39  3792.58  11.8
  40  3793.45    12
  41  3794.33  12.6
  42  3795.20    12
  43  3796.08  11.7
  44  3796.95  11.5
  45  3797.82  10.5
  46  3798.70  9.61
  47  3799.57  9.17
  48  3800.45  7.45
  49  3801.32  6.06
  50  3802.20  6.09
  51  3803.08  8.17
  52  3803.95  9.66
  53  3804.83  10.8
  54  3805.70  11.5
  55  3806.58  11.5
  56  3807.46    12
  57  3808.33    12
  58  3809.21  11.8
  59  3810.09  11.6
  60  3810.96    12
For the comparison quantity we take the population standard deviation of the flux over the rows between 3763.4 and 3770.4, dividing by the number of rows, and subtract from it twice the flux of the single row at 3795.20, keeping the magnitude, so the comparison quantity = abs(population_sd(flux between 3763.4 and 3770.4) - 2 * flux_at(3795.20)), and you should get 23.5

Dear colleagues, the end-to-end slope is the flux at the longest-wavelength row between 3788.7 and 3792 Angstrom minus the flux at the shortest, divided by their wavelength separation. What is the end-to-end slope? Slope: -0.1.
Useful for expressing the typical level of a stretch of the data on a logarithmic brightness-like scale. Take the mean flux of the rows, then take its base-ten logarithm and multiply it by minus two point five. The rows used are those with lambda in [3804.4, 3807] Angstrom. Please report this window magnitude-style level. -2.63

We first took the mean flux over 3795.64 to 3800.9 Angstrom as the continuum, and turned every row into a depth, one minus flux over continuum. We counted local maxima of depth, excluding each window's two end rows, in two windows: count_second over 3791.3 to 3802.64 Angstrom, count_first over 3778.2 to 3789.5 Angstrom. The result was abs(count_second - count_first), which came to 1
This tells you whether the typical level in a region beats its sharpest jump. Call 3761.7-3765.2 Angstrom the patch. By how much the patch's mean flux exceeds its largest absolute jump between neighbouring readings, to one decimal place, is 10.8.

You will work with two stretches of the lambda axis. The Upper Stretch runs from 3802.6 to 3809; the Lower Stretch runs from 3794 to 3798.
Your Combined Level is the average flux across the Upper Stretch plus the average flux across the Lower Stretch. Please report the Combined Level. 22.5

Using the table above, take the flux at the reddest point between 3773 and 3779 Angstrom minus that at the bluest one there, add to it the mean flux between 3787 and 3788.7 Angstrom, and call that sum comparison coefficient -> 16.4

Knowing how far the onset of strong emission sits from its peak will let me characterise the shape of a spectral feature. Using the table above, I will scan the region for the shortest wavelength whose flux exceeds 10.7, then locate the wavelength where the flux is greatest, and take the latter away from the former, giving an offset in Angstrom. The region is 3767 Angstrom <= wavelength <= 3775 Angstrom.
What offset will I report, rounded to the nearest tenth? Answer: 0.0 Angstrom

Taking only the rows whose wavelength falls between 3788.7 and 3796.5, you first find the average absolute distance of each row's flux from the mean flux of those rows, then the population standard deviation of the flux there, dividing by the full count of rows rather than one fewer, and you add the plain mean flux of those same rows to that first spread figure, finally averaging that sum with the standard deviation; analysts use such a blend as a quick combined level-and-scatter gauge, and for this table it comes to 6.3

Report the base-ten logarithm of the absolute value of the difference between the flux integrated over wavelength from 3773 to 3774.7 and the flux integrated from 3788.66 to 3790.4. 1.0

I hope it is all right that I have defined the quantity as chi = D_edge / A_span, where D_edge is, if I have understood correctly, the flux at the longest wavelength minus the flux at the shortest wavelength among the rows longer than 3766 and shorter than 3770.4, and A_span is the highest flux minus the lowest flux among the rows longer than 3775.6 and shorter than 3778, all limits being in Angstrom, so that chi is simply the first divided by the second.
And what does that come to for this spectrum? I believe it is -0.9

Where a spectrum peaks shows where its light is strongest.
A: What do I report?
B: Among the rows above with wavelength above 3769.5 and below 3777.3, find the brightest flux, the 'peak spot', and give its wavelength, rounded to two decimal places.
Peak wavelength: 3769.94 Angstrom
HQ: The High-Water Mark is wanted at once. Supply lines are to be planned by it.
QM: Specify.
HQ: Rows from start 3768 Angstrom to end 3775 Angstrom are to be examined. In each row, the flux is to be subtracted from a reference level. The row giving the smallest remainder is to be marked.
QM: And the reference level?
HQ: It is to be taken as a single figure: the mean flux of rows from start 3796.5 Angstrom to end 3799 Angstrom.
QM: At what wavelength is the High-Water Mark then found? 3768.21 Angstrom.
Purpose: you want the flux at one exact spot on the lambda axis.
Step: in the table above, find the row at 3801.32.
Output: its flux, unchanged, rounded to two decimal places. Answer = 6.06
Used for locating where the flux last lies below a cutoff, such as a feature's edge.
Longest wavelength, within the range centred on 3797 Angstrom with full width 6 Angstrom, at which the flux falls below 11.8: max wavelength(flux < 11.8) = 3799.57 Angstrom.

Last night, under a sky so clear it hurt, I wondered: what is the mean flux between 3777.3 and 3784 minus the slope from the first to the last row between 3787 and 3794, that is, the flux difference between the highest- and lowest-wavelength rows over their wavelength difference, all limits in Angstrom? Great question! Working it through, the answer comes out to 11.8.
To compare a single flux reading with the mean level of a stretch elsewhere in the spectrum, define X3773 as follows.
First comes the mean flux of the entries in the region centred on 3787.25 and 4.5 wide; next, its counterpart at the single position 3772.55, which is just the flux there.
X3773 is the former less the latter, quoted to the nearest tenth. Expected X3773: 4.1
